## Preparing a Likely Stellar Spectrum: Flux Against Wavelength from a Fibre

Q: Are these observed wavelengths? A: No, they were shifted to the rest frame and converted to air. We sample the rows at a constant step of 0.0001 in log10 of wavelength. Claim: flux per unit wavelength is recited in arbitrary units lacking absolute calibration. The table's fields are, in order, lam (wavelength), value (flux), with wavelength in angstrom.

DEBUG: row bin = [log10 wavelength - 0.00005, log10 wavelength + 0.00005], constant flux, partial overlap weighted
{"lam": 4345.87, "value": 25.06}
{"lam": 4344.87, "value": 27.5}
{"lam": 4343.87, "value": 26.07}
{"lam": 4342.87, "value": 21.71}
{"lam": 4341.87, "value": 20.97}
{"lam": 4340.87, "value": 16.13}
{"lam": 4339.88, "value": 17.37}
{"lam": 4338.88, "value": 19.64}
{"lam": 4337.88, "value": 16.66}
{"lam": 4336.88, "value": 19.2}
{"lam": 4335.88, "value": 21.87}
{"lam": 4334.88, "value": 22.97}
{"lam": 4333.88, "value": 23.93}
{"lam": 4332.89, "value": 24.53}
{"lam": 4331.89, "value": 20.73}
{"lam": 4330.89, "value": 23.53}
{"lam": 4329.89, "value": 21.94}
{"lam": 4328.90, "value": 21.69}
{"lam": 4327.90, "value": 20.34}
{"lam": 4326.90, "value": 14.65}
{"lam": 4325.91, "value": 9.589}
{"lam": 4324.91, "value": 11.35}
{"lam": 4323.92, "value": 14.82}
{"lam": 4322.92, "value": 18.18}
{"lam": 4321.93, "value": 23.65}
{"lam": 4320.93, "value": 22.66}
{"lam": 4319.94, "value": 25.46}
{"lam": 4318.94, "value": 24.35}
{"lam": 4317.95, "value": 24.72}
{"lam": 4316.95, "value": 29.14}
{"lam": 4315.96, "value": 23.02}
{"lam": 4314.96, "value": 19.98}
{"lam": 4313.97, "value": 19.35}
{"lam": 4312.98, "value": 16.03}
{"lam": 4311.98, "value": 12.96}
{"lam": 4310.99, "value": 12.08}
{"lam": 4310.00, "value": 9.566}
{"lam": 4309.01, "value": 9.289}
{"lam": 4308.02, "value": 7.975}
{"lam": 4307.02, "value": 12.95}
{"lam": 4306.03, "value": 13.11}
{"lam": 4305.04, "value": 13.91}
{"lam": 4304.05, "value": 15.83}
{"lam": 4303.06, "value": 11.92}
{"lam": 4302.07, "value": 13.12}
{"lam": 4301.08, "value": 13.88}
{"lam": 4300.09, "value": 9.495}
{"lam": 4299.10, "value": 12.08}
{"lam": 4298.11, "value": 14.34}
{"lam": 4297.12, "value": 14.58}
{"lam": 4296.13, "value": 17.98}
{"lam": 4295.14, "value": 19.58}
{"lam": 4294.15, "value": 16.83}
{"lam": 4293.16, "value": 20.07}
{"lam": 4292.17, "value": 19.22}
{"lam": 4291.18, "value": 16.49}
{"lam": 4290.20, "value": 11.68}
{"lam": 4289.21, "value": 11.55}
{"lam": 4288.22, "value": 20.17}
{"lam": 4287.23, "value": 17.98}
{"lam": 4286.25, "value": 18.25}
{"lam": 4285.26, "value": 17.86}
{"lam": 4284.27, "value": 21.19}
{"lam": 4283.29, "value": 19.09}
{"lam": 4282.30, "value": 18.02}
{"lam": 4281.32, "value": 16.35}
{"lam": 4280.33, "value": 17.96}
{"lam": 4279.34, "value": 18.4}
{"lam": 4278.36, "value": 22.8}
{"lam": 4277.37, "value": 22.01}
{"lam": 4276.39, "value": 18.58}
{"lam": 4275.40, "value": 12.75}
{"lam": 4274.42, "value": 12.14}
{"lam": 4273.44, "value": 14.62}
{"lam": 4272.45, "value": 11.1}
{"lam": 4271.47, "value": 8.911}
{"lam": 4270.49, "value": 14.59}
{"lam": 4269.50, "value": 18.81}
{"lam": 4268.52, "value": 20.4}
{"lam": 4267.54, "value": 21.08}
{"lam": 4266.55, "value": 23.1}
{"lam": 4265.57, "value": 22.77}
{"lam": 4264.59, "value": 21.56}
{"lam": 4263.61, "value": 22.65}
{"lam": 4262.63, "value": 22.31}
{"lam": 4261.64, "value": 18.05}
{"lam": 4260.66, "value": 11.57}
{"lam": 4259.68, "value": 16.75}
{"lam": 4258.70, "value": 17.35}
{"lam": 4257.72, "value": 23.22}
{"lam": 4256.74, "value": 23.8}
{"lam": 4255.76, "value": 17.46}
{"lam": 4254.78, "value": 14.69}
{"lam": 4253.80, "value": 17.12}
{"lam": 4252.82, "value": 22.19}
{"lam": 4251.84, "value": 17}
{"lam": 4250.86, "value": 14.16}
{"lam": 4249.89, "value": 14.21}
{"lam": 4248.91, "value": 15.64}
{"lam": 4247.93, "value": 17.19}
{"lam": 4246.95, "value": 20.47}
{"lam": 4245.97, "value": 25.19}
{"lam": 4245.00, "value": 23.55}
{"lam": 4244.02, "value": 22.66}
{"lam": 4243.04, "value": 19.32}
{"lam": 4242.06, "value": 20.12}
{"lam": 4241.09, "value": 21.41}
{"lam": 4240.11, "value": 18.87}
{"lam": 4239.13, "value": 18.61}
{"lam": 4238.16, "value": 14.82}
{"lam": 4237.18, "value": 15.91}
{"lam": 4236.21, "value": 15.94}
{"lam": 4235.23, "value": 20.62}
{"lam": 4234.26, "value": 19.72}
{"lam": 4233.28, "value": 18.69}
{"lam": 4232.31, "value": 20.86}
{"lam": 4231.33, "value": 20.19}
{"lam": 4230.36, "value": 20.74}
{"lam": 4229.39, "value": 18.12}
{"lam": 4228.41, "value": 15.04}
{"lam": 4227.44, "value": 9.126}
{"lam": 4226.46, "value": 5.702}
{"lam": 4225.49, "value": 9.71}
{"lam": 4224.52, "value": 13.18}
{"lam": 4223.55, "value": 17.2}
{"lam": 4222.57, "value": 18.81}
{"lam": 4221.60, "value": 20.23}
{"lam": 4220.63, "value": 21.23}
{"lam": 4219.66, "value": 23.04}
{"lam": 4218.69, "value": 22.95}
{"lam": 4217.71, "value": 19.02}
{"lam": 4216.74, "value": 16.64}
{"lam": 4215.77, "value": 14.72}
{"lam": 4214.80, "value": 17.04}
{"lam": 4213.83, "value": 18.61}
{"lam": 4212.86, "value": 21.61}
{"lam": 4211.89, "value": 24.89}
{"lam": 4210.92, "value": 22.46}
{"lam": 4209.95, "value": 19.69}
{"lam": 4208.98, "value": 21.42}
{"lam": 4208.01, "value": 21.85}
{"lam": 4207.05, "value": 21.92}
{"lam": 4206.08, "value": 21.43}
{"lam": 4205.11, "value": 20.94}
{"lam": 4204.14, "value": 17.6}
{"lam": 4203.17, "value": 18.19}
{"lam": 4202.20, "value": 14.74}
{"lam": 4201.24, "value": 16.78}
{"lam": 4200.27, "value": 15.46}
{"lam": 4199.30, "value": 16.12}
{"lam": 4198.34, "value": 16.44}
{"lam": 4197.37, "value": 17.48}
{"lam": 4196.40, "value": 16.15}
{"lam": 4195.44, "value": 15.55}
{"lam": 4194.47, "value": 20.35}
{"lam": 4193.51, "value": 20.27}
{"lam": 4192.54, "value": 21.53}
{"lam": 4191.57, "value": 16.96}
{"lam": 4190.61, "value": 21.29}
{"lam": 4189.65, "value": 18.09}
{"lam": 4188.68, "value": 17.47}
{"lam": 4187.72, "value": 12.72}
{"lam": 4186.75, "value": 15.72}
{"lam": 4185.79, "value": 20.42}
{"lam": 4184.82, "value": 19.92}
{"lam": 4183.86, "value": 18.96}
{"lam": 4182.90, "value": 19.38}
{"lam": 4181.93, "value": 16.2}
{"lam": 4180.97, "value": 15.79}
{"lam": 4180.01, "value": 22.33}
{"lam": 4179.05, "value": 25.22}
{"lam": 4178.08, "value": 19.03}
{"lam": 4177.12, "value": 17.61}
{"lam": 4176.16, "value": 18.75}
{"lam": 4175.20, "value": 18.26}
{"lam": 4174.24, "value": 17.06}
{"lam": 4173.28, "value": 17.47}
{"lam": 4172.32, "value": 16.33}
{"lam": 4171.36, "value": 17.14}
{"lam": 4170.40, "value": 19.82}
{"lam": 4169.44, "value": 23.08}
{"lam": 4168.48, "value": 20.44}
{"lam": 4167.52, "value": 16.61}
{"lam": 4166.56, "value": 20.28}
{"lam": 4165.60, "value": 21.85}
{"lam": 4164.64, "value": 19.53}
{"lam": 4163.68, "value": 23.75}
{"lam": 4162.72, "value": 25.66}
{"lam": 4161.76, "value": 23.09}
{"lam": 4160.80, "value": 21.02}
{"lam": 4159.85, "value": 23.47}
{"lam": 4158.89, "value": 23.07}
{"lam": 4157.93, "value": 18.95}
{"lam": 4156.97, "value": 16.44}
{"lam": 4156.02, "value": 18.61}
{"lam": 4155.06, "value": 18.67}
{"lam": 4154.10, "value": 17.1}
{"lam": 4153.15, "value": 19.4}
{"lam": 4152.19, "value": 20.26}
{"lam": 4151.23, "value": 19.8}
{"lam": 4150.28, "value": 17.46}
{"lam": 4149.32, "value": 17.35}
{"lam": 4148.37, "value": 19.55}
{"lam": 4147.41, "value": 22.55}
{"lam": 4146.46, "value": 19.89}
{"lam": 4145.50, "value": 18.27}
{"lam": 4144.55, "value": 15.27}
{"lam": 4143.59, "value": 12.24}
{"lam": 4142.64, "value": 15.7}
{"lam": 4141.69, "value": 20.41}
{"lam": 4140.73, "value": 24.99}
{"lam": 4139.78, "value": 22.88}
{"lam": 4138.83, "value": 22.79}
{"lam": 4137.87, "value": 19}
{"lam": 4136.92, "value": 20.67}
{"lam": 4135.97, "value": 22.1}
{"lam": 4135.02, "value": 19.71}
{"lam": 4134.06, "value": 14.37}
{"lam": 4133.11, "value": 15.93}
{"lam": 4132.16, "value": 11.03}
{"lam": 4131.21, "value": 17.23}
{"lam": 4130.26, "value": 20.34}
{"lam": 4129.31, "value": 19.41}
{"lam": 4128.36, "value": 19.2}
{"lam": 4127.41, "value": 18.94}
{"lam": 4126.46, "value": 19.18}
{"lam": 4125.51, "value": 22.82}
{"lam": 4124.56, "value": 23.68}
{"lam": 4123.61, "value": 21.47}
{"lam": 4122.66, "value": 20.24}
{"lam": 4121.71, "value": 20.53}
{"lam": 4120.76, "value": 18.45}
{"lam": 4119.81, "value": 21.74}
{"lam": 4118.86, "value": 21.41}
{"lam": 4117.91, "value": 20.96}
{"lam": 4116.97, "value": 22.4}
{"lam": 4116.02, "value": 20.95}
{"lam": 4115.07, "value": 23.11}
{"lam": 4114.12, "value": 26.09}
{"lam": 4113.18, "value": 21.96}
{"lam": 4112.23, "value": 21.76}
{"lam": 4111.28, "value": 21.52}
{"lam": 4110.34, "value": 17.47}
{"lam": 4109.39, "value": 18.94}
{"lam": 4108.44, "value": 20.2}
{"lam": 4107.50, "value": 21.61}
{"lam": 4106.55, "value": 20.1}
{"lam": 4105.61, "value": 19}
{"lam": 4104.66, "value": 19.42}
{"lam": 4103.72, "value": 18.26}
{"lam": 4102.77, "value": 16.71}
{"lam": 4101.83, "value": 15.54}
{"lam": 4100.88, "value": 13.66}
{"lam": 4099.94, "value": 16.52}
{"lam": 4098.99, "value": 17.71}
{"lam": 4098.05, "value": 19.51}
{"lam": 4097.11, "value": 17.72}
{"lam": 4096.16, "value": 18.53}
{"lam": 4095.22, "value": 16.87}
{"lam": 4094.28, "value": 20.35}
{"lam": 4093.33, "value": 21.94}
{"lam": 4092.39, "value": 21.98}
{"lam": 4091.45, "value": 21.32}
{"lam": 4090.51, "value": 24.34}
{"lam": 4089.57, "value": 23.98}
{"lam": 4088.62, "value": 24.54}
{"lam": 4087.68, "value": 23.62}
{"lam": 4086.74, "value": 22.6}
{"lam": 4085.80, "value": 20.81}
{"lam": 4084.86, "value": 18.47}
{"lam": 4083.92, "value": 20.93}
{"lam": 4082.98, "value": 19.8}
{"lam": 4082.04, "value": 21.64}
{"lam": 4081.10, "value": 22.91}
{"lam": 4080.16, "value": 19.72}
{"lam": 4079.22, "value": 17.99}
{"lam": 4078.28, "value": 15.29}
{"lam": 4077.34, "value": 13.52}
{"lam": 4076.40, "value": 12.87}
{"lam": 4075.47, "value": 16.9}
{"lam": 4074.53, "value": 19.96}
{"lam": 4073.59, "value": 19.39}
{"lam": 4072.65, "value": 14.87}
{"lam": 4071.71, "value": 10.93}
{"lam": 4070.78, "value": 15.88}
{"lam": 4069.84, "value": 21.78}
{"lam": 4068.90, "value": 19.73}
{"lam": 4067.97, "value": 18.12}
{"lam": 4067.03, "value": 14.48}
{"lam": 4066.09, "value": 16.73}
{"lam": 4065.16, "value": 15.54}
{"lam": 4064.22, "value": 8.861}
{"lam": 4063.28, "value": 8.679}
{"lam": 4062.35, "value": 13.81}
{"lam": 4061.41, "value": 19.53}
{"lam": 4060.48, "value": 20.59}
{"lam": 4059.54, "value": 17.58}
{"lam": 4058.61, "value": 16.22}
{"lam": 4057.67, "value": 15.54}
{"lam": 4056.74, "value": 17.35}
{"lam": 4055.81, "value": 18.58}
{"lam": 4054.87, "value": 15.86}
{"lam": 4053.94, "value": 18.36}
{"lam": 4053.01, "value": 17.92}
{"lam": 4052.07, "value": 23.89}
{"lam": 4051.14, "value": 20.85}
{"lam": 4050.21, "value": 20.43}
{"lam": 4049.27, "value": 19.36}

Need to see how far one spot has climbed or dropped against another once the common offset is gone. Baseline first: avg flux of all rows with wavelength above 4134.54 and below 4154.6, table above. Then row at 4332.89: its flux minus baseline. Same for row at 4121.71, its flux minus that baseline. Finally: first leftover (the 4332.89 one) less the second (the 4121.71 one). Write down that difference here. 4.0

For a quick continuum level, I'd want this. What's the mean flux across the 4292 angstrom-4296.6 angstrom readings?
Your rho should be 18.7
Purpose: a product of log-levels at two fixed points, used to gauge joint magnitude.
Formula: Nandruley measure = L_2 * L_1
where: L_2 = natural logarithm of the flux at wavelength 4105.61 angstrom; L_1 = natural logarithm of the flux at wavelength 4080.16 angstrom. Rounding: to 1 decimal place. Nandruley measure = 8.8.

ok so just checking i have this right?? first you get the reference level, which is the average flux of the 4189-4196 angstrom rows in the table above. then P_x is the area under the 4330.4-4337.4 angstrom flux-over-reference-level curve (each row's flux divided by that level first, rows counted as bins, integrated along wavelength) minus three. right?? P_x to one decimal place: 5.2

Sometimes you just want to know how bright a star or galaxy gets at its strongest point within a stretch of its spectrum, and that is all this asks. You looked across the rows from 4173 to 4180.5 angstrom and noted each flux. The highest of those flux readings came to 25.22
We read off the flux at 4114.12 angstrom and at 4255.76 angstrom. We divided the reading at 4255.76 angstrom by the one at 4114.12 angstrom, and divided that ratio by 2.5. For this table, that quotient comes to 0.268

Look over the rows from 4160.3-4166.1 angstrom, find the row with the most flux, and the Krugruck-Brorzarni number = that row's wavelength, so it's 4162.72 angstrom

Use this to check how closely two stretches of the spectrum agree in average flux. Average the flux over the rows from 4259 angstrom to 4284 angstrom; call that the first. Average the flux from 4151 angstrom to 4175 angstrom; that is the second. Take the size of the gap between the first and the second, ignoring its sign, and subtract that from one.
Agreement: -1.1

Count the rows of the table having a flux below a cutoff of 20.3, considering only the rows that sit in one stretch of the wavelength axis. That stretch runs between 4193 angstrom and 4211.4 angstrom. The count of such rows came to 12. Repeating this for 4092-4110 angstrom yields 15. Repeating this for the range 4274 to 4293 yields 16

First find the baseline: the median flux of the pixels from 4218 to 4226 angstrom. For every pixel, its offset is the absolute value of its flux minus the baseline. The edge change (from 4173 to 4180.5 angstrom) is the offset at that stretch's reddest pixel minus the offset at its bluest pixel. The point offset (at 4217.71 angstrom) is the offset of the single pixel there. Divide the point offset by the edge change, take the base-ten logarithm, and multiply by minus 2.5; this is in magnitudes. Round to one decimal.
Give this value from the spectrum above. 0.5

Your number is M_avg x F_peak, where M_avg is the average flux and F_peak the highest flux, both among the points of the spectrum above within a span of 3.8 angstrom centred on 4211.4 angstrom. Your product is 552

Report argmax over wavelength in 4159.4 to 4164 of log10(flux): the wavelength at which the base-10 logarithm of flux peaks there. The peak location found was 4162.72 angstrom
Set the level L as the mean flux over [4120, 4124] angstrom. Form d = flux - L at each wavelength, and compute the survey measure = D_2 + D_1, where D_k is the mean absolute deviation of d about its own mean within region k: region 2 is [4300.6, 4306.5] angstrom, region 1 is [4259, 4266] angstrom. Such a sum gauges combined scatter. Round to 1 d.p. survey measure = 4.3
